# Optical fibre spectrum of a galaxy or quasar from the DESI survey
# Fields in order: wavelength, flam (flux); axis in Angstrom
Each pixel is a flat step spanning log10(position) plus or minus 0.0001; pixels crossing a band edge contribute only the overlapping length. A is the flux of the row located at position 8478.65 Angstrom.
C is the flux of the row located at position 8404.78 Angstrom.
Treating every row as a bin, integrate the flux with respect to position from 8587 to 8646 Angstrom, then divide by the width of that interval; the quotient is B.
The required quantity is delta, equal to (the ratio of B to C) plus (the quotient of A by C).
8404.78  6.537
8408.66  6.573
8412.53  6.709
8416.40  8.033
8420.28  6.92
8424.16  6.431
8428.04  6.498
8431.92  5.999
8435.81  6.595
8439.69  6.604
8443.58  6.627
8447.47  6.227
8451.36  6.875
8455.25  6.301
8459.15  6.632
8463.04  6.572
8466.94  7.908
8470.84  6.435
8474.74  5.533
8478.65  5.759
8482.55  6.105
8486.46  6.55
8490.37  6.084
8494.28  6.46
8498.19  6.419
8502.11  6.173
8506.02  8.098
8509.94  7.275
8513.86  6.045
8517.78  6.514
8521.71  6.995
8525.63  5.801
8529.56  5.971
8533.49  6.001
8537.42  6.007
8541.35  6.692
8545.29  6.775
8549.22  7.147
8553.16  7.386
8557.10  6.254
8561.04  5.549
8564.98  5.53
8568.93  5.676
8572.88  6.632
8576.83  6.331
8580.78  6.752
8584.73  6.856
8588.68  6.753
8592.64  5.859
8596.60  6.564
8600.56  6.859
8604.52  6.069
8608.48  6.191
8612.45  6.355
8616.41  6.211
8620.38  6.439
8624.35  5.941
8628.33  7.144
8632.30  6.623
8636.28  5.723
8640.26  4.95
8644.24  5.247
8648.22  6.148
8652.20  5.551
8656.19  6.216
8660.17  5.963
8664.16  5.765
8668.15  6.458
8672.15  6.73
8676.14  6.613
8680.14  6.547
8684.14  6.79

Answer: 1.83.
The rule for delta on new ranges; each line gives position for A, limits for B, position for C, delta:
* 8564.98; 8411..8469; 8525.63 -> 2.11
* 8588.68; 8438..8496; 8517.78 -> 2.03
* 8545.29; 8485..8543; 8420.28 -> 1.91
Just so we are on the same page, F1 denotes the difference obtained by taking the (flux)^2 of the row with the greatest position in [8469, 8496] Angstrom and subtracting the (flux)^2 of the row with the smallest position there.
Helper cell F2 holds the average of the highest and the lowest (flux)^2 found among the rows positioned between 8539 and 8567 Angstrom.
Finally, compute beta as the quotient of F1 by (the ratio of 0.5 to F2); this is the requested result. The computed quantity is 27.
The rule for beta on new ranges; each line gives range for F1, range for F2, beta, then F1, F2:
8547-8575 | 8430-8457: -591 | -7.1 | 42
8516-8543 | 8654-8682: 185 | 2.4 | 39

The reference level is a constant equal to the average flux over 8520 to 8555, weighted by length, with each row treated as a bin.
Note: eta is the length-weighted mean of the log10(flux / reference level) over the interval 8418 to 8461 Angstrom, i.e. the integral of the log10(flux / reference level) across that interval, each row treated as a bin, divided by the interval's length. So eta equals 0.000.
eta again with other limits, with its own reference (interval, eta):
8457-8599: -0.007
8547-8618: -0.011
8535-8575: -0.013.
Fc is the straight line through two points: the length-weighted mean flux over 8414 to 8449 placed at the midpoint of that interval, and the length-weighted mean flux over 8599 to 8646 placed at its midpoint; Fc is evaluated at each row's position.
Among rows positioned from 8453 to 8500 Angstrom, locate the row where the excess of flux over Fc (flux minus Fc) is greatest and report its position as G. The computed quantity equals 8466.94 Angstrom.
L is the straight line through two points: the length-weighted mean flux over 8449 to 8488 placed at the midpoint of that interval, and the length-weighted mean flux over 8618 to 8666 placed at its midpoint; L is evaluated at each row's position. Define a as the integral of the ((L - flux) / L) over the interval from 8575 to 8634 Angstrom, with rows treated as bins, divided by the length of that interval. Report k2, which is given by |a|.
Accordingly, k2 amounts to 0.062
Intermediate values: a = -0.062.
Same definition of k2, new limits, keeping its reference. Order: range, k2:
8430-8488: 0.007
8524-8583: 0.013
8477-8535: 0.010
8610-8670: 0.011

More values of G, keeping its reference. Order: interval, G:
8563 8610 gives 8600.56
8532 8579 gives 8553.16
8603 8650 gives 8628.33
